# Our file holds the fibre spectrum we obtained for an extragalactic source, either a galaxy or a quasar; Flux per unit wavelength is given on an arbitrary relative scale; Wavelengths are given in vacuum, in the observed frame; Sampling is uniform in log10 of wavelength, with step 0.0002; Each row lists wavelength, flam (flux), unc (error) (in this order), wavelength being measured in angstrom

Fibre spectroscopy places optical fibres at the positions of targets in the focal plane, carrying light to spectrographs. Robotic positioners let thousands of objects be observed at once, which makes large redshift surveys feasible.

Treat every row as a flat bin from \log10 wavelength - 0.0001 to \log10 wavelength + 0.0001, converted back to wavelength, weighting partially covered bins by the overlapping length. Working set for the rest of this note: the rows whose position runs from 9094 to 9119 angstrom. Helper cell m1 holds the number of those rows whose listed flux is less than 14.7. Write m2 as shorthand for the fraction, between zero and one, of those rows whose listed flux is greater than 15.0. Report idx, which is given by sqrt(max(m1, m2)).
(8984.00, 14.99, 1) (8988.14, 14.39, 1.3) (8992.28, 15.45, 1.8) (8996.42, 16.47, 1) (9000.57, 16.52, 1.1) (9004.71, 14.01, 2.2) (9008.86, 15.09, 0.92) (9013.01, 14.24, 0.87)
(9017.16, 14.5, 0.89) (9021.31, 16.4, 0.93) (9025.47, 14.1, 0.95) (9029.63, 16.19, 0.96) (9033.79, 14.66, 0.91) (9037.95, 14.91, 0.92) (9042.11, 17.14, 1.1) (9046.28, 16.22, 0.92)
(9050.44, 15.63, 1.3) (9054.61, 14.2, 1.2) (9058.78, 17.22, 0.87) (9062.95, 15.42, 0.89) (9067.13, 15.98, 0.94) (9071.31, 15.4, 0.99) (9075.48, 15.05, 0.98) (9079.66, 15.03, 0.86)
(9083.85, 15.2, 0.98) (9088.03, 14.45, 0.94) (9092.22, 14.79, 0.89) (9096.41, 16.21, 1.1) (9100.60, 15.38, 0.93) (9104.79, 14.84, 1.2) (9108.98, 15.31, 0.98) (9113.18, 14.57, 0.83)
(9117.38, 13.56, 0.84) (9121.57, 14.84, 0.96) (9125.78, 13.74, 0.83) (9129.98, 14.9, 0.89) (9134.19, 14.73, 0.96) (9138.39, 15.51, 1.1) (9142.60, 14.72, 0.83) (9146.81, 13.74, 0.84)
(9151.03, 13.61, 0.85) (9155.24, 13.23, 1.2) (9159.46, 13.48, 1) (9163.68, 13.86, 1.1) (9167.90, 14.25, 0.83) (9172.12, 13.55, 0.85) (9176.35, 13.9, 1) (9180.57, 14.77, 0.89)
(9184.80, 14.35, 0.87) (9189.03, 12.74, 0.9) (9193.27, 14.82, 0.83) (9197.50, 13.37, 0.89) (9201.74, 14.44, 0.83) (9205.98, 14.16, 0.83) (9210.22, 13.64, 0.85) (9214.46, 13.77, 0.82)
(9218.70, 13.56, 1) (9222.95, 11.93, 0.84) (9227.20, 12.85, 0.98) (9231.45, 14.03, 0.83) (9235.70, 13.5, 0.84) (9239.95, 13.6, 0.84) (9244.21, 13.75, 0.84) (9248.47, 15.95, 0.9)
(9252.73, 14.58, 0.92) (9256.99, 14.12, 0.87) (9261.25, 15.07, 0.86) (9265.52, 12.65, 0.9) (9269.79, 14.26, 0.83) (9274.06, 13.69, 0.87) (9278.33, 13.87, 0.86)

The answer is 1.4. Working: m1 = 2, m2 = 0.50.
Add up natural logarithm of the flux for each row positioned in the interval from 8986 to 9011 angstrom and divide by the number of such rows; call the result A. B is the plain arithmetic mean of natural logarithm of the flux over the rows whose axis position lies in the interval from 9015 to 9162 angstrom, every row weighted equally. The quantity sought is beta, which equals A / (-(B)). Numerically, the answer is -1.01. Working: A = 2.73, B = 2.71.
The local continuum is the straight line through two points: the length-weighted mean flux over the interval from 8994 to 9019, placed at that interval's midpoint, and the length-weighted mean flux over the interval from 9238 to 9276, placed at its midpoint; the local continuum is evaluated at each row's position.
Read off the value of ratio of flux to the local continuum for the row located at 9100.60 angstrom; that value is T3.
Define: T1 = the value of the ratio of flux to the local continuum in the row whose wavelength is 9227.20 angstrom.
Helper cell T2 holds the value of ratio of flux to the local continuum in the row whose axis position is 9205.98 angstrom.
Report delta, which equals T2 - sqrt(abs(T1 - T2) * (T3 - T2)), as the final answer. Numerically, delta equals 0.92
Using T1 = 0.90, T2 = 0.984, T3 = 1.04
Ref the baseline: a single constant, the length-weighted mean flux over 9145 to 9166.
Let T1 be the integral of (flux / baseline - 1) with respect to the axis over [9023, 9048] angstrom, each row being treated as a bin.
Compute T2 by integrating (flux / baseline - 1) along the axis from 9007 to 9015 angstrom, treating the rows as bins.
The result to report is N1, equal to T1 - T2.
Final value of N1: 3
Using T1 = 3.6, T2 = 0.6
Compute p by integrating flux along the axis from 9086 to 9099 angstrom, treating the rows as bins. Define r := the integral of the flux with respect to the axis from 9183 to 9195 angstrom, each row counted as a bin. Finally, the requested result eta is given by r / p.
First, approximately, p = 197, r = 167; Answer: 0.8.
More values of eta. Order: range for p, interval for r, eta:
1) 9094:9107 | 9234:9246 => 0.8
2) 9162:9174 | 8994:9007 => 1.2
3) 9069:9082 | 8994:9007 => 1.0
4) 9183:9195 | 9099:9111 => 1.1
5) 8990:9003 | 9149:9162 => 0.8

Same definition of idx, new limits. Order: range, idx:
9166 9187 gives 2.0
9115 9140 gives 1.4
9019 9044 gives 1.4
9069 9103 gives 1.0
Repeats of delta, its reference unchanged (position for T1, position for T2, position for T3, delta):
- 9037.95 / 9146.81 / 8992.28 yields 0.88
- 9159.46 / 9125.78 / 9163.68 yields 0.92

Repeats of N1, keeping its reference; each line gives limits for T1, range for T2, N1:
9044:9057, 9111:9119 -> 1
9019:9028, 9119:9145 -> -1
